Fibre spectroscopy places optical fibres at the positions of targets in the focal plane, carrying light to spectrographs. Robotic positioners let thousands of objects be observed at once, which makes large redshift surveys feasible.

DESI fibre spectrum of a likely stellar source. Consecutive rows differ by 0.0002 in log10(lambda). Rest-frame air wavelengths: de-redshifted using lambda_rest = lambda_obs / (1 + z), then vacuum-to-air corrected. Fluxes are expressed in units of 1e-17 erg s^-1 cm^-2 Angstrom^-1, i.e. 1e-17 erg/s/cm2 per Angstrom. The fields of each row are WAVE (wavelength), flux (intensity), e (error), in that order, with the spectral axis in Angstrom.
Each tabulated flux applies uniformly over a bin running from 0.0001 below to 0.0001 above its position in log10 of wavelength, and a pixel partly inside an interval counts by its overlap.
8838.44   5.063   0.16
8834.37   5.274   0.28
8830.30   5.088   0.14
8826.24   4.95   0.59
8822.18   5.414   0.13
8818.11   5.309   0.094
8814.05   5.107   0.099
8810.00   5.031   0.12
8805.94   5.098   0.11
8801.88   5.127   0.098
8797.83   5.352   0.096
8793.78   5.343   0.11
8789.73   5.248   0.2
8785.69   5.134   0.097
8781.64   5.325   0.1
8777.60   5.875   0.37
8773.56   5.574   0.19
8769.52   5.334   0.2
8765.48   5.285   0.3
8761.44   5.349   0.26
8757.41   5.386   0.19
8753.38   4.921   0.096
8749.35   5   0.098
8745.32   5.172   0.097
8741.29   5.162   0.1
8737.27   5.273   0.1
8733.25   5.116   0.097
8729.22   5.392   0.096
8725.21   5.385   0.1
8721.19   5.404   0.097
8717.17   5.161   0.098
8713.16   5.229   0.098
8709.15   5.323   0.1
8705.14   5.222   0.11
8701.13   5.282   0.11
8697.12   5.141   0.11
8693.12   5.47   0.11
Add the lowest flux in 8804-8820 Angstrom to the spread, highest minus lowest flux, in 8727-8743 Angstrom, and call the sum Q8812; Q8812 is 5.31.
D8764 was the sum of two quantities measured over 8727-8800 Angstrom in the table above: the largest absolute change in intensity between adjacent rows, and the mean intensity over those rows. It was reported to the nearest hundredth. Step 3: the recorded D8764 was 5.84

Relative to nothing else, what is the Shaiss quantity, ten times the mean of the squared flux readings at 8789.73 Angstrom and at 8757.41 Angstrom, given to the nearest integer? 283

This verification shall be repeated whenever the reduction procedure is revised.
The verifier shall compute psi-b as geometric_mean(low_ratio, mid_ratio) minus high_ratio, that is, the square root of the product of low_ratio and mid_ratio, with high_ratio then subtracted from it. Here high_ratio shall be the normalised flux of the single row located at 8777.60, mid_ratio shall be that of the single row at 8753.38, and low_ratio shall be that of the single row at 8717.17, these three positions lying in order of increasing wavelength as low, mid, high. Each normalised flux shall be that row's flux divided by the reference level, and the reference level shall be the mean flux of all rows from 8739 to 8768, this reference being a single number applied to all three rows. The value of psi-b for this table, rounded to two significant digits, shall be -0.16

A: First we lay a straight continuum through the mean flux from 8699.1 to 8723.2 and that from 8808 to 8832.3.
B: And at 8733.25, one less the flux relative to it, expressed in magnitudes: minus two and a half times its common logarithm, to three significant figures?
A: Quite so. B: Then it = 4.02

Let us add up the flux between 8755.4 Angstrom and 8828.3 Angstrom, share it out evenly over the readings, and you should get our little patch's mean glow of 5.291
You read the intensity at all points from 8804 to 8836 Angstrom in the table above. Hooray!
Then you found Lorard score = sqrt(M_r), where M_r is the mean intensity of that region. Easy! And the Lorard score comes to 2.27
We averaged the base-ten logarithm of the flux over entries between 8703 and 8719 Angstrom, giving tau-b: 0.719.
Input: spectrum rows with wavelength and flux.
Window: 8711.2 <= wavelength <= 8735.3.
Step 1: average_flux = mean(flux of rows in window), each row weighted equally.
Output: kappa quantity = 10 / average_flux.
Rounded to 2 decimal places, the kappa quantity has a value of 1.89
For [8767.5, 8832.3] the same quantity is 1.90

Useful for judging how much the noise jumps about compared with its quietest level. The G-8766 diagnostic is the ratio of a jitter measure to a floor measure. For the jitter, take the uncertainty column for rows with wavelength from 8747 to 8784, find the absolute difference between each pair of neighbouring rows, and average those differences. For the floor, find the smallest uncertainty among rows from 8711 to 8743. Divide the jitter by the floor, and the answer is 1.0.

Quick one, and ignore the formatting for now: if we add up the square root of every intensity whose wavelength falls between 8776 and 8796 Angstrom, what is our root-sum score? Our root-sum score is 11.6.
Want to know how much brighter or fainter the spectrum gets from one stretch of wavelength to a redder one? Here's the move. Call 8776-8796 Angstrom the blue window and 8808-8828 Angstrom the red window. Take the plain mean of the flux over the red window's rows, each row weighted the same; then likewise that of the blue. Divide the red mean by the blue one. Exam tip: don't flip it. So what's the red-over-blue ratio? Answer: 0.96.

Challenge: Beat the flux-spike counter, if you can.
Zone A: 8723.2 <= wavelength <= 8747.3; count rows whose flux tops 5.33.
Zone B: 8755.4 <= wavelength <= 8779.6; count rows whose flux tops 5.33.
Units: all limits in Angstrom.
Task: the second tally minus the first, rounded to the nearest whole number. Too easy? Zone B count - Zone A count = 3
